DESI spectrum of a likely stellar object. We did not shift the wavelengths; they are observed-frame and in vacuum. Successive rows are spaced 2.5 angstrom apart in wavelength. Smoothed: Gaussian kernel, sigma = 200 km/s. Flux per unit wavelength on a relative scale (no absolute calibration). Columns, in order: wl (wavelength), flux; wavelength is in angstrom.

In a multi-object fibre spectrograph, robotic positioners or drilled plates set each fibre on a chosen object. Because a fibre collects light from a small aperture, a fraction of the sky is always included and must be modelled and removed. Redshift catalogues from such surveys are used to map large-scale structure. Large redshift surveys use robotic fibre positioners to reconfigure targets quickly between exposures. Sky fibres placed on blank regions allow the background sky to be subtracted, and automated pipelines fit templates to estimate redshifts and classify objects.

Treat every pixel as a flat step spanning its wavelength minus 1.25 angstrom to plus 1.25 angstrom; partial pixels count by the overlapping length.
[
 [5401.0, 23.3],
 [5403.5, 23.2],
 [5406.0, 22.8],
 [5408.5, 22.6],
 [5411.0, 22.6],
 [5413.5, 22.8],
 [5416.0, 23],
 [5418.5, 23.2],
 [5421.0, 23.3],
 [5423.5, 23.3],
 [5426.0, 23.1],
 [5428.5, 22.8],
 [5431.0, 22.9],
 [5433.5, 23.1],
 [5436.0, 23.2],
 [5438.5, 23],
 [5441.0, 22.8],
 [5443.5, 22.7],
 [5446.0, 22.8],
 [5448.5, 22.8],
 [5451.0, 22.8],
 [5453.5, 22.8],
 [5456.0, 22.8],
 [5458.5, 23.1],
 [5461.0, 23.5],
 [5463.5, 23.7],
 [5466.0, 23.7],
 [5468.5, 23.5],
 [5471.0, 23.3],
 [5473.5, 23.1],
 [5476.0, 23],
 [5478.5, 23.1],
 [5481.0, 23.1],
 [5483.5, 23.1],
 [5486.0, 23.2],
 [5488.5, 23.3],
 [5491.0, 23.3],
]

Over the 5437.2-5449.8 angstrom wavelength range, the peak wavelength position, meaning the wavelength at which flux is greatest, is 5438.5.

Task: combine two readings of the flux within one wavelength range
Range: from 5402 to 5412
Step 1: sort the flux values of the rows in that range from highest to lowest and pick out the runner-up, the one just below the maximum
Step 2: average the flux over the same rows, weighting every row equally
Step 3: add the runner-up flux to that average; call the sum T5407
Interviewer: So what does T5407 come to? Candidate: 45.6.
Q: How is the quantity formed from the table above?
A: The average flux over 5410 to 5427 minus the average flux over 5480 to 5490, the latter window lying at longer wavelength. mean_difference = -0.13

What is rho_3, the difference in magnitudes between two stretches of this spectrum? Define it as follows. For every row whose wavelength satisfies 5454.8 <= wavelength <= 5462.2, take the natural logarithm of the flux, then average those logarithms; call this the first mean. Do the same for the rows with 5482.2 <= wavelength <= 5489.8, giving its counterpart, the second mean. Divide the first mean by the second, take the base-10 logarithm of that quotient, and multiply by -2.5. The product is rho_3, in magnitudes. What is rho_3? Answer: 0.0010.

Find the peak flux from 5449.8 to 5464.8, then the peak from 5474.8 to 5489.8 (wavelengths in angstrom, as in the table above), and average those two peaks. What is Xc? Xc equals 23.5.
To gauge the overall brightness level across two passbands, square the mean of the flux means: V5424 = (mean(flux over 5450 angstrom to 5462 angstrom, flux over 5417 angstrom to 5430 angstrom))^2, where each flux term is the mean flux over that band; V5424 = 532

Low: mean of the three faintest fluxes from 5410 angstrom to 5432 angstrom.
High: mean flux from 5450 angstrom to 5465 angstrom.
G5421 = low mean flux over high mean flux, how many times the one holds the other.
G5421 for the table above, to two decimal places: 0.98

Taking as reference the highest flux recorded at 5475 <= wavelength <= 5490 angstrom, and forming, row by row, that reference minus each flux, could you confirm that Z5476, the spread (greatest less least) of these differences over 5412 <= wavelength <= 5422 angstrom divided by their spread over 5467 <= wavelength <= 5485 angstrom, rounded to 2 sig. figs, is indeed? 1.0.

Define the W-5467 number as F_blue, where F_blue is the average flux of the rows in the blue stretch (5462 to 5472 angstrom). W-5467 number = 23.6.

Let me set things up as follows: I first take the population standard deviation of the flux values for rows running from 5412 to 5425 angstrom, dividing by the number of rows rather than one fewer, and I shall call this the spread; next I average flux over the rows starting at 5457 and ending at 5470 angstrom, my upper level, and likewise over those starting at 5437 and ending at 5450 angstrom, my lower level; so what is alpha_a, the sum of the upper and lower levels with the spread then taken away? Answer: 46.1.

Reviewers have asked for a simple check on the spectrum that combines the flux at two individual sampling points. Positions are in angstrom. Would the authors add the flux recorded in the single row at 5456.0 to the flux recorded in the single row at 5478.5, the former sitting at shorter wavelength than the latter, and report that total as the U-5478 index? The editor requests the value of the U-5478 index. 45.9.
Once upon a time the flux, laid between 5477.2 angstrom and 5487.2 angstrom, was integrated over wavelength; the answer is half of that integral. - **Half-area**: 116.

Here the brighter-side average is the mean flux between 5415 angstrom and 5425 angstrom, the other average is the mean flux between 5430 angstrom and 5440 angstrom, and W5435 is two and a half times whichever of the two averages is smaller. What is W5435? 57.6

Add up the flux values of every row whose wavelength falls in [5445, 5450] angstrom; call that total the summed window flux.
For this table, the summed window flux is 45.6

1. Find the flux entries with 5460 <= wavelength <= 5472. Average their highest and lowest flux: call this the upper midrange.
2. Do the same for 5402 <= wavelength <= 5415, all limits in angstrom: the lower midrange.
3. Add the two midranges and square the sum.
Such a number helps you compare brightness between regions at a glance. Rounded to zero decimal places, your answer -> 2153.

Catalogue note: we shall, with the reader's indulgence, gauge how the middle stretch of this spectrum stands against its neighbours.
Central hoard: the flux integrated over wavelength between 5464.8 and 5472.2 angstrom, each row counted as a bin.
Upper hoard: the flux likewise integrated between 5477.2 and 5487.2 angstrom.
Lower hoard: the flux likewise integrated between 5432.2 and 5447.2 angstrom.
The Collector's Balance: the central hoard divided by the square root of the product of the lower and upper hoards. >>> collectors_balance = 0.62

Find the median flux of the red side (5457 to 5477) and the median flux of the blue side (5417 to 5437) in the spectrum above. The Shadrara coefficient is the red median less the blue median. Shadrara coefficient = 0.25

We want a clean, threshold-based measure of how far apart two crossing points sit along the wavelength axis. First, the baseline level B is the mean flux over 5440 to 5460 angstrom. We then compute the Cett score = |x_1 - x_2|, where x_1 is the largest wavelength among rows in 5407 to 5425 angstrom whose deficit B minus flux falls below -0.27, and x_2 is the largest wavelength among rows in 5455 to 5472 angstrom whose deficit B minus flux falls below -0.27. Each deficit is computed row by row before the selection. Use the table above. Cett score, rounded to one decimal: 47.5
